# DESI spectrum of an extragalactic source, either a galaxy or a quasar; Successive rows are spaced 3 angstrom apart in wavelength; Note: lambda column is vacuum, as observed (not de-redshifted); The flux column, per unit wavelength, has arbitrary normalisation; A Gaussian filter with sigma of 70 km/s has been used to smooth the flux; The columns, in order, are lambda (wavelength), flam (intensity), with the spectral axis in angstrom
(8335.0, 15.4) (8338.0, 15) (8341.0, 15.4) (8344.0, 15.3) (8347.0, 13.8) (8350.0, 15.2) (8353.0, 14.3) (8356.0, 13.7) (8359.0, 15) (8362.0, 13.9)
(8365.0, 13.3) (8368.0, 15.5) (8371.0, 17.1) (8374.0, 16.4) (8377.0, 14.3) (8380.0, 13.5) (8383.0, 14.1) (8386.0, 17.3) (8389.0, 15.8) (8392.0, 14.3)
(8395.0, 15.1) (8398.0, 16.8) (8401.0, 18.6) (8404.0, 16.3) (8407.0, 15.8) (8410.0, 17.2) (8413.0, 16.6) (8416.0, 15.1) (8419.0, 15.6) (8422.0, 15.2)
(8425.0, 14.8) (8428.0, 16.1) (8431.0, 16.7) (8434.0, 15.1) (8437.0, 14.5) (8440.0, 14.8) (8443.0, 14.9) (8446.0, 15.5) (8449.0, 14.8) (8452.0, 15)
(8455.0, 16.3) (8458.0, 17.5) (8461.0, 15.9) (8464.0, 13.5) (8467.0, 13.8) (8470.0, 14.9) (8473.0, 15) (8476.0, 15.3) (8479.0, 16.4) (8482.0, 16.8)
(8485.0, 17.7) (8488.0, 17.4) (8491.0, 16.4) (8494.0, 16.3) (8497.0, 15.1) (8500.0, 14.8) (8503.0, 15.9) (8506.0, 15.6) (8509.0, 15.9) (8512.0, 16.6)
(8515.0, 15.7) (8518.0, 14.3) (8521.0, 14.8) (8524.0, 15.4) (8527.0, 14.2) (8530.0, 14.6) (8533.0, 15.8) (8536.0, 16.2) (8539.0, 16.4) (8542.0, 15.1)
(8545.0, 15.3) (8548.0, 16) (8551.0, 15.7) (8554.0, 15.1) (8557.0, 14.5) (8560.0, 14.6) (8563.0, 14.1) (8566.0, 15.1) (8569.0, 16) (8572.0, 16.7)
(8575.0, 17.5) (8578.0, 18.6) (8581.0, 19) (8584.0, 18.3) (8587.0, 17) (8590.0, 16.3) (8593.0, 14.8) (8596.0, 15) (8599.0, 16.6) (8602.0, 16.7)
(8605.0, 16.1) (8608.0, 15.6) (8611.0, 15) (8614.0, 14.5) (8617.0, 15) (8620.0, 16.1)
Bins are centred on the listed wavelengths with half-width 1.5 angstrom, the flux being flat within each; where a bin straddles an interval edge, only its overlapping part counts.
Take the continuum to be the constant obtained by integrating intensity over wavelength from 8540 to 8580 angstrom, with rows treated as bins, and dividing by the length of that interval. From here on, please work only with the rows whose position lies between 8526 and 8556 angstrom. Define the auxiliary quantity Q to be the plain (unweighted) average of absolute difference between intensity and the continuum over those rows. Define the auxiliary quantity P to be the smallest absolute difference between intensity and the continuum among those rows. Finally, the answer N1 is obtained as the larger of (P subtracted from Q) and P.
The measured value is 0.56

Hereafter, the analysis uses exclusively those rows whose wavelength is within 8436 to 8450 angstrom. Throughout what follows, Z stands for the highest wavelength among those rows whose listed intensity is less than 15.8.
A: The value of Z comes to 8449.0 angstrom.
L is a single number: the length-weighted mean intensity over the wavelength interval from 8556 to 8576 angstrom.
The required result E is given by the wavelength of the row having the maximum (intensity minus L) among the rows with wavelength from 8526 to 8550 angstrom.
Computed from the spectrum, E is 8539.0 angstrom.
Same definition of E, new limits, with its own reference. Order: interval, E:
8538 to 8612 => 8581.0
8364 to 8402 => 8401.0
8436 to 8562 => 8485.0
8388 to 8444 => 8401.0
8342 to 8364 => 8344.0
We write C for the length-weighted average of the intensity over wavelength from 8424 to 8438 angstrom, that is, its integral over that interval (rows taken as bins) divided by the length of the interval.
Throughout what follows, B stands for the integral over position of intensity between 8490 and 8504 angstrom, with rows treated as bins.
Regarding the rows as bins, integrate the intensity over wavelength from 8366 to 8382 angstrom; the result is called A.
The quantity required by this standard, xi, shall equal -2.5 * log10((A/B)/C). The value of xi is 2.86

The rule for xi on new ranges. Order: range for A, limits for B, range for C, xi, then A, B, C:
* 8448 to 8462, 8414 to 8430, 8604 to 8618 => 3.07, 223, 247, 15.2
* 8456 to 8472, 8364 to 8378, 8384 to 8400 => 2.88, 242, 216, 15.9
